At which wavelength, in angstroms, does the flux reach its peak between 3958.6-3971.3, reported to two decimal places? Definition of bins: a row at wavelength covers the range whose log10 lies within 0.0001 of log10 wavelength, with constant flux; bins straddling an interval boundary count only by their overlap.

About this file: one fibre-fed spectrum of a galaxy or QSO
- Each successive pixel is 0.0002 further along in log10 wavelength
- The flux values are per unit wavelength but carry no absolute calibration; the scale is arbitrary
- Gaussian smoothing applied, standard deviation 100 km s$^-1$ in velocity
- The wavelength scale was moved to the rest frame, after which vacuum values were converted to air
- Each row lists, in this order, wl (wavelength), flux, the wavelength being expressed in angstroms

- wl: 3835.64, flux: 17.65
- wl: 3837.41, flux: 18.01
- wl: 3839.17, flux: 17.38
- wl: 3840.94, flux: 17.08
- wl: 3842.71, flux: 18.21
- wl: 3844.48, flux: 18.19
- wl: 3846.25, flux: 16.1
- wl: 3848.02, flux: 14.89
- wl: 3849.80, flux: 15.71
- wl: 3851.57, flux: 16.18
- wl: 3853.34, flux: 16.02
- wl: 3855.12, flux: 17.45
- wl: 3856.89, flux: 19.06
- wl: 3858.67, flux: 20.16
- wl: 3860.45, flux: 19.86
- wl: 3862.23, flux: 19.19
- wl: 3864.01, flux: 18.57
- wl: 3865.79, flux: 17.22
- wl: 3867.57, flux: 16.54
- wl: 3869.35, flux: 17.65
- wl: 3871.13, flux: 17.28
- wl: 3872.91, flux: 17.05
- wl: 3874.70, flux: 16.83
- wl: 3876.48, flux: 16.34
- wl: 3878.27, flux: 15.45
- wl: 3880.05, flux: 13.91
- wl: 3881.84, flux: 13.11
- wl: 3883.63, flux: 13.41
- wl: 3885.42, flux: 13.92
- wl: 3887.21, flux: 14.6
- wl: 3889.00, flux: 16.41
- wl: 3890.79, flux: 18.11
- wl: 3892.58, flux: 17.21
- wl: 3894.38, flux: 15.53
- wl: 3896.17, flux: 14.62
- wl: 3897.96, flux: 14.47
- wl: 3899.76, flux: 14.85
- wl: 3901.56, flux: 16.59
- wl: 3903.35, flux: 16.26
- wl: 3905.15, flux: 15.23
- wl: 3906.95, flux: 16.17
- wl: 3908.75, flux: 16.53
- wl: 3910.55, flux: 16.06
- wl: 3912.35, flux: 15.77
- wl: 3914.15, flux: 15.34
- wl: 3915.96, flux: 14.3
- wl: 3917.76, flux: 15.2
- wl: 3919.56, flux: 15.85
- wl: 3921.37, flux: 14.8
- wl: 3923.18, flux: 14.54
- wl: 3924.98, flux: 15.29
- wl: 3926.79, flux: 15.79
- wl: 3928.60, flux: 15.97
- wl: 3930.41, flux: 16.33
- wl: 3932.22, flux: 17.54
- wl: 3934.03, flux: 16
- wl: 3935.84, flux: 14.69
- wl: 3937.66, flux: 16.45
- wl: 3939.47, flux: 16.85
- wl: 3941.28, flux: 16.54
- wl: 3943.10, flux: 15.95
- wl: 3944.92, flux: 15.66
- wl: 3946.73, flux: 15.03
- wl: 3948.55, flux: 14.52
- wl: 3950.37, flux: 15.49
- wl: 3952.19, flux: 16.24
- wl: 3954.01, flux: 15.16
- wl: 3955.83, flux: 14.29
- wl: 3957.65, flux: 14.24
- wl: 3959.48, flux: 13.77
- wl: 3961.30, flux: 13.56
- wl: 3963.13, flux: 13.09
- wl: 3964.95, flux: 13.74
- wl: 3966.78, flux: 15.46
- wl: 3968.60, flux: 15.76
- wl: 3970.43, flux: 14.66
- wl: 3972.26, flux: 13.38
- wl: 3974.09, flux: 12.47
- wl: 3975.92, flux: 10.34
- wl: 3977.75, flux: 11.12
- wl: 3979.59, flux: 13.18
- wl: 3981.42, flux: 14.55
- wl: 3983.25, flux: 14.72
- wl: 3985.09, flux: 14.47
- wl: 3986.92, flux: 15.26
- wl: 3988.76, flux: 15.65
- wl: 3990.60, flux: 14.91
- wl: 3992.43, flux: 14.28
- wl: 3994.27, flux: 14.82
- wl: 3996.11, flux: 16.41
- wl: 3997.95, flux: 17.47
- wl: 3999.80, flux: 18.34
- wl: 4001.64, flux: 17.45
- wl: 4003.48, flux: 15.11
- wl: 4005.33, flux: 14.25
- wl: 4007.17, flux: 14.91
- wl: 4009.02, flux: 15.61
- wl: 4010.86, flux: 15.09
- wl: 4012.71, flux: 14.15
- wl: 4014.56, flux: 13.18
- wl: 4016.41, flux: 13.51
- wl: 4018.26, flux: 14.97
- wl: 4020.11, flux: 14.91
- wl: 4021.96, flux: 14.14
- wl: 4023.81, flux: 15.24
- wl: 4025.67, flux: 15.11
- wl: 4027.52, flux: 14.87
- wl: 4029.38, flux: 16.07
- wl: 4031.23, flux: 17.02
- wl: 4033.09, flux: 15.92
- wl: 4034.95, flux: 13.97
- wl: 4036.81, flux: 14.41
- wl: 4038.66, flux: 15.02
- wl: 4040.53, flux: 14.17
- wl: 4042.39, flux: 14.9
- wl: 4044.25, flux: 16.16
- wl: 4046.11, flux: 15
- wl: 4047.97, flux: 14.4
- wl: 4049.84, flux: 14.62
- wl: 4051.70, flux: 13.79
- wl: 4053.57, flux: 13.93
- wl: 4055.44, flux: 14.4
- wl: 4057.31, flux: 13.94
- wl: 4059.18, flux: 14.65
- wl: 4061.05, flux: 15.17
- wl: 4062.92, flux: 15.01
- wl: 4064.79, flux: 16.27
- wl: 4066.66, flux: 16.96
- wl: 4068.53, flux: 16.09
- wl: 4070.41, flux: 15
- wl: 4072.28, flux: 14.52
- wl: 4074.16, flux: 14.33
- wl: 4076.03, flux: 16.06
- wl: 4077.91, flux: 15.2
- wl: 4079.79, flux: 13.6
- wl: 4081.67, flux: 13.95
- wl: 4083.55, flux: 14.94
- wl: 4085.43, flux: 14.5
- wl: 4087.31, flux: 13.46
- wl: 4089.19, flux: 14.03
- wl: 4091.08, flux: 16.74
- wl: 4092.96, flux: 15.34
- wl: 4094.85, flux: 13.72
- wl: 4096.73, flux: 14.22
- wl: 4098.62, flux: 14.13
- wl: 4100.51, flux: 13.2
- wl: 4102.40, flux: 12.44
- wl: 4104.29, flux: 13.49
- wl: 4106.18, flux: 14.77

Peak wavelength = 3968.60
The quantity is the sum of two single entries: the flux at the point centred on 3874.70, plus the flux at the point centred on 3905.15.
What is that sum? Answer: 32.1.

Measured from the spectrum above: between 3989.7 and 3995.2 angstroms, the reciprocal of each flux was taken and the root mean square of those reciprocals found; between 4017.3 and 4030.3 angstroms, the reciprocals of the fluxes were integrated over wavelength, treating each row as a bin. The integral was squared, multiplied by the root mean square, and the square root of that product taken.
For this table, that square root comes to 0.23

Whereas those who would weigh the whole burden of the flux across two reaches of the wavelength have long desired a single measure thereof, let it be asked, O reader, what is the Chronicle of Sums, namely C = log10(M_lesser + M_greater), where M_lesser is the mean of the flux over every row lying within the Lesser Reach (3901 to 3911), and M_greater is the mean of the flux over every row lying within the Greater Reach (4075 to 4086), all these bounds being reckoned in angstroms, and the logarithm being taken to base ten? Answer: 1.489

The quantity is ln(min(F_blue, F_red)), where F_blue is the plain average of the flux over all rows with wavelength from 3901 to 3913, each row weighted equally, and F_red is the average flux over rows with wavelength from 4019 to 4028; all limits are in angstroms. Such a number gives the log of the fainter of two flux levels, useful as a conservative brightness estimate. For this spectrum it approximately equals 2.70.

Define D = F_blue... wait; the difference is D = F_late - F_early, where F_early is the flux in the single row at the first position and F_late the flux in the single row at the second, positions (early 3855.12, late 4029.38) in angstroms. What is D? -1.4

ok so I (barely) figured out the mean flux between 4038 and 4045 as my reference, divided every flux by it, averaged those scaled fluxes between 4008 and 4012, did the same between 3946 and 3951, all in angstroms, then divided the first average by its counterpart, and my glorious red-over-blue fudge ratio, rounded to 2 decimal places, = 1.02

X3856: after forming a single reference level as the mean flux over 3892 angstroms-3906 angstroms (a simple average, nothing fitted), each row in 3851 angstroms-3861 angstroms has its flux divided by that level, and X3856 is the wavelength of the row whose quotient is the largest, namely 3858.67 angstroms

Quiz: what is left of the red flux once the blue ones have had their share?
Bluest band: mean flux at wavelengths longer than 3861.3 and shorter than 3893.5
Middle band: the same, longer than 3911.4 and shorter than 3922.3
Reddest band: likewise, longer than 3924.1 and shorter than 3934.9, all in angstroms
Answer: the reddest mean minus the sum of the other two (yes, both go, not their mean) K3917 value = -15.3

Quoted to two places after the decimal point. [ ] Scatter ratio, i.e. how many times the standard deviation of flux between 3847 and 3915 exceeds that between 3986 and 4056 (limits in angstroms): 1.50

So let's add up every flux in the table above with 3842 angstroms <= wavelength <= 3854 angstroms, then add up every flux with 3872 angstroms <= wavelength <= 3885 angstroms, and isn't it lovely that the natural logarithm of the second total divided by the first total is -0.1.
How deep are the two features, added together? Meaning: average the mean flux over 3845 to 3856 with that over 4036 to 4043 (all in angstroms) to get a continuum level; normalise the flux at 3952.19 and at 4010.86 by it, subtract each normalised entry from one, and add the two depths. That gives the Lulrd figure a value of -0.04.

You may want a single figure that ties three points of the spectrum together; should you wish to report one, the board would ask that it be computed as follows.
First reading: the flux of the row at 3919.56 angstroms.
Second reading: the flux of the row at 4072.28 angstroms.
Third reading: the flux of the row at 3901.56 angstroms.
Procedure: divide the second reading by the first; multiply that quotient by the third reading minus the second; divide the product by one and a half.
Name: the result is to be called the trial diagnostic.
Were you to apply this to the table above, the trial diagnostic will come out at 1.3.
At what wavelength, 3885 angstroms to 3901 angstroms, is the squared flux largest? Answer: 3890.79 angstroms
